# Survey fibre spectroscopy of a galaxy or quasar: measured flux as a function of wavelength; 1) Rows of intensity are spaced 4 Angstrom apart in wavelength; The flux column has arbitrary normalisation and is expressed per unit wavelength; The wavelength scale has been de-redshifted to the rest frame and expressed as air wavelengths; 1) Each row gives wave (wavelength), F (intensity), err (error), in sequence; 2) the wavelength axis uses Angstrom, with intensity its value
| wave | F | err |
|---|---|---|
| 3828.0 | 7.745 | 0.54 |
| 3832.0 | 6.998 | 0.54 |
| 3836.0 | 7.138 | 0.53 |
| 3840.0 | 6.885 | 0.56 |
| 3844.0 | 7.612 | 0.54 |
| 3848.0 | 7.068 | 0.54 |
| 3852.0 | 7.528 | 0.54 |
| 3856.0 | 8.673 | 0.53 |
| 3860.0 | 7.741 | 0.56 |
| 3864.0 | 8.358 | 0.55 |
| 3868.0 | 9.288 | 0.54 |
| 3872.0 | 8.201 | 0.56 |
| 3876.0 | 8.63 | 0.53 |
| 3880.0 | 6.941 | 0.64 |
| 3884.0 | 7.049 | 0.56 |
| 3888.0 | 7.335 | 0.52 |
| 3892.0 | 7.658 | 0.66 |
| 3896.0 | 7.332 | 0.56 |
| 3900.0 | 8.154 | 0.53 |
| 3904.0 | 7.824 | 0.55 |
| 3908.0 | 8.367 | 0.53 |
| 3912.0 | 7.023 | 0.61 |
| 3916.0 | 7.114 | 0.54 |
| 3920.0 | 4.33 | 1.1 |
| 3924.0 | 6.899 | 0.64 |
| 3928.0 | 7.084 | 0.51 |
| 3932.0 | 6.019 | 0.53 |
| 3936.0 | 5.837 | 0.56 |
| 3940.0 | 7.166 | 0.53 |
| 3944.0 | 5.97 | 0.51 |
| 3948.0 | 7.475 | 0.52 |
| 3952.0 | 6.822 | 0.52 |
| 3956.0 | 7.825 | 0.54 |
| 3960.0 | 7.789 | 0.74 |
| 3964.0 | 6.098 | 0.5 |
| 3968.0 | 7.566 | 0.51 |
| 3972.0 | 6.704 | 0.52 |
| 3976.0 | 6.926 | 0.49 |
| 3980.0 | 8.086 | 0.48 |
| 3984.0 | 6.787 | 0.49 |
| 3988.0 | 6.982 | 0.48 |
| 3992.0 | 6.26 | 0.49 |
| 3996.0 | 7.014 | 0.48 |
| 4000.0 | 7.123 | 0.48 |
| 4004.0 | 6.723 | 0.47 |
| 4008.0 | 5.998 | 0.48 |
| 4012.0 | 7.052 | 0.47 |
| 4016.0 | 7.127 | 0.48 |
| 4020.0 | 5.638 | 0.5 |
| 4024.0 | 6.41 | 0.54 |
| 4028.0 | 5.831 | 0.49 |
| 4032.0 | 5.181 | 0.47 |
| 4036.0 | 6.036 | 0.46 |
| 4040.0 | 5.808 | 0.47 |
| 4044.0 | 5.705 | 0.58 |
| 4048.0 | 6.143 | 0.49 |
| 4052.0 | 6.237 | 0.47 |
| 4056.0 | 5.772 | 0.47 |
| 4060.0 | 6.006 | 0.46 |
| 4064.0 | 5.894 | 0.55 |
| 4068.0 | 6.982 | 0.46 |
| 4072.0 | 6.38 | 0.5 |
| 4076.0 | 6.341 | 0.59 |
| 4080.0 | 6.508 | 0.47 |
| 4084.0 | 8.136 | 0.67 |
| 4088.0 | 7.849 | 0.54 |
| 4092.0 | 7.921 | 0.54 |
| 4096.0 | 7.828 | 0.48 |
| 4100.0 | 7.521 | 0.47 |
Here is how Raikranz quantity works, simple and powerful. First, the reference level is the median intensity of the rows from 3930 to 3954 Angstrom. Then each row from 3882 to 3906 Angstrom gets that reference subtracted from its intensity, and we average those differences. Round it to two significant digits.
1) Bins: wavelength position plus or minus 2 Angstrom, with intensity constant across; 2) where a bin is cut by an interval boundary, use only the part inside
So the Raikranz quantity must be 1.1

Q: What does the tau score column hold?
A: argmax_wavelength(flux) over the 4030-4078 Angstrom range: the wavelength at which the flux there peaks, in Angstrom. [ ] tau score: 4068.0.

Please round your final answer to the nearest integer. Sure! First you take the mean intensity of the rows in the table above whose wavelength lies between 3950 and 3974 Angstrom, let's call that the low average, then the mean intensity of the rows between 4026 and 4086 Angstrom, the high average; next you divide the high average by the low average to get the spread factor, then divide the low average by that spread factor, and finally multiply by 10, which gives 82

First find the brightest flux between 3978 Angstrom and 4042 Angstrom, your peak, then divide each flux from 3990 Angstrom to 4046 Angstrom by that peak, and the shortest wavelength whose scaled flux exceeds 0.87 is 4000.0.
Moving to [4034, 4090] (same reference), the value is 4084.0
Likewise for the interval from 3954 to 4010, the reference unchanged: 3956.0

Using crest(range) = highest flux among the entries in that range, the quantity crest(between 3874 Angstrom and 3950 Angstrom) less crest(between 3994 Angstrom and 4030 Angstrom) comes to 1.5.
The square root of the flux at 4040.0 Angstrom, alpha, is 2.41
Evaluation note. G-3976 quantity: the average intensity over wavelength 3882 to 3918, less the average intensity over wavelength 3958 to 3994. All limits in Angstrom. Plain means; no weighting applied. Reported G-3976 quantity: 0.5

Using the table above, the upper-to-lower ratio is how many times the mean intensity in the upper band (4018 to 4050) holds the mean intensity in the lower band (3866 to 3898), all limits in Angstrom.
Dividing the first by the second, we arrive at 0.75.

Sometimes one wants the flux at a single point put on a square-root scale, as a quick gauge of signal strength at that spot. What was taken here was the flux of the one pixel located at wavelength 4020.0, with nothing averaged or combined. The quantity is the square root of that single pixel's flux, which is 2.37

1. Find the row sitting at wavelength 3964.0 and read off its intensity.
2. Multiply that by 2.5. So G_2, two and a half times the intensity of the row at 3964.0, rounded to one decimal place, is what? 15.2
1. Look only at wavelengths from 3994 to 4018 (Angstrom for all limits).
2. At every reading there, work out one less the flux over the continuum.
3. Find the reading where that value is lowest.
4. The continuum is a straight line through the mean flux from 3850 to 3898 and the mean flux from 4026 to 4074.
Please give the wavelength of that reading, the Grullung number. 4016.0 Angstrom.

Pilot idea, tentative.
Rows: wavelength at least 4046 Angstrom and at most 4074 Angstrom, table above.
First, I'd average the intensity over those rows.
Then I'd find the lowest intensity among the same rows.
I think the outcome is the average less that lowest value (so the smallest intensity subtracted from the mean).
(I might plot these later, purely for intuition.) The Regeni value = 0.43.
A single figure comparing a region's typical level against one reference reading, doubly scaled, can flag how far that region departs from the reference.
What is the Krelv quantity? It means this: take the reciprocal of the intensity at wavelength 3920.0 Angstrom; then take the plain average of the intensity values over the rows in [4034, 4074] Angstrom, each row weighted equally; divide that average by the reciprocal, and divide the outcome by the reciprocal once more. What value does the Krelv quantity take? 114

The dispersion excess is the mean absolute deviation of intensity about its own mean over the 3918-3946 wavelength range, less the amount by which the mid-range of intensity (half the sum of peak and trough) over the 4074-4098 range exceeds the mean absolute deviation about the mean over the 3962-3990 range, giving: -6.0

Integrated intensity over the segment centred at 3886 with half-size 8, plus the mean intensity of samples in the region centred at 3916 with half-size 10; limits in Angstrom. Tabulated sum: 123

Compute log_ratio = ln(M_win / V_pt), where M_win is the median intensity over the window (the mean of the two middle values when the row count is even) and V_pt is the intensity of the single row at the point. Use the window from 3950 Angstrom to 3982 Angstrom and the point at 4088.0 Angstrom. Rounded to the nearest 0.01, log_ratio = -0.08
